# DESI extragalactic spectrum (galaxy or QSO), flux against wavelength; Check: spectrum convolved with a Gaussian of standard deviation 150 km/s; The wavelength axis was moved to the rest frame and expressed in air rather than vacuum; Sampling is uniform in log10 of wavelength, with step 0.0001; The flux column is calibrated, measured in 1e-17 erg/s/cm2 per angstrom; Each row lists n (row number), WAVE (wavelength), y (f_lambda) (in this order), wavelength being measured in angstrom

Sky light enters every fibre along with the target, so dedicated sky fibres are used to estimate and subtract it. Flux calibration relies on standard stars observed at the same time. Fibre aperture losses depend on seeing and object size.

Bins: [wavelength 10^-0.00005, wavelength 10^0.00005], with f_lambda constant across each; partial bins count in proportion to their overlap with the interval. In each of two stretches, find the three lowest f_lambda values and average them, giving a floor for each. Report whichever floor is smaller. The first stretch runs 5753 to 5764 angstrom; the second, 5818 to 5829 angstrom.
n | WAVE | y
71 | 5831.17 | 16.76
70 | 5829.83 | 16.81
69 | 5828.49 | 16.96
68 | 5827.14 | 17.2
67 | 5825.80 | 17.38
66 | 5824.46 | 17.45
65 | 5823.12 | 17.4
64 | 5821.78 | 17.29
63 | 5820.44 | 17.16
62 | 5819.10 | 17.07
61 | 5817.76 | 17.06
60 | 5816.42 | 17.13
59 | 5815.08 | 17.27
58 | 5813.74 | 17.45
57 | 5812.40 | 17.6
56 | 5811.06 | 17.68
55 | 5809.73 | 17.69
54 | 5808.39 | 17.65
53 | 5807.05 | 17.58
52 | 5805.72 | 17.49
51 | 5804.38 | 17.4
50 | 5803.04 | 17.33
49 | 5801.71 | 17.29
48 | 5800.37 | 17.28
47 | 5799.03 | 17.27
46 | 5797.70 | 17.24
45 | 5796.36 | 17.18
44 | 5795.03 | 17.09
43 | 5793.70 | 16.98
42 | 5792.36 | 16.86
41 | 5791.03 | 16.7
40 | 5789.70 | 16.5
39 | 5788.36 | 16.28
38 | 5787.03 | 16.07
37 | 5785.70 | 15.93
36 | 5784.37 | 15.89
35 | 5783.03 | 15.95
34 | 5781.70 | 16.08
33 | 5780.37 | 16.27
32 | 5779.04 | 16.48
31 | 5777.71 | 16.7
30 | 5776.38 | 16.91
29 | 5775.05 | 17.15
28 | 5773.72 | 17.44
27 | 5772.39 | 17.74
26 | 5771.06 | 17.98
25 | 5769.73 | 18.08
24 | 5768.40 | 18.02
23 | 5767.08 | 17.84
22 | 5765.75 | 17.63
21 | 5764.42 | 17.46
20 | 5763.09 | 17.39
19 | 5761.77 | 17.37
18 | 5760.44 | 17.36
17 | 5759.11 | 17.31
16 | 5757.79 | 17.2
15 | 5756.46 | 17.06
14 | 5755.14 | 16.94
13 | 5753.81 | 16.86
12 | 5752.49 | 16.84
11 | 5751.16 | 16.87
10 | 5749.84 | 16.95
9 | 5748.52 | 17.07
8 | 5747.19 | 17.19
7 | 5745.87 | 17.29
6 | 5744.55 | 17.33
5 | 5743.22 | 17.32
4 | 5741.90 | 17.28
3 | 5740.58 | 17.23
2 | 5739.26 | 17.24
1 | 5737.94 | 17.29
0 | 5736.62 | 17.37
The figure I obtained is 17.0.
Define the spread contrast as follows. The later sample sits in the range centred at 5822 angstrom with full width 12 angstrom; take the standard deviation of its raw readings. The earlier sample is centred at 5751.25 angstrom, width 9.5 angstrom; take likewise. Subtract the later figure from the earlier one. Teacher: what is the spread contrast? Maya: 0.0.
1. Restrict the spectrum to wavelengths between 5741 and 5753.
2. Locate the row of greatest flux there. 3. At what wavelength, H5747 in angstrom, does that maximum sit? 5744.55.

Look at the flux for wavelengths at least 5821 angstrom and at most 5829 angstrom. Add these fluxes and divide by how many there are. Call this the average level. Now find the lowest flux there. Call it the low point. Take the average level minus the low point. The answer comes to 0.32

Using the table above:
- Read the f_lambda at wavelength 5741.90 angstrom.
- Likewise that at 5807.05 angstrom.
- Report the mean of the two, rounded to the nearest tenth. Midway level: 17.4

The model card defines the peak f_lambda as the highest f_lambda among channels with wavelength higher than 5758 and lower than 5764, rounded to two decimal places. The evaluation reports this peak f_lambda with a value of 17.39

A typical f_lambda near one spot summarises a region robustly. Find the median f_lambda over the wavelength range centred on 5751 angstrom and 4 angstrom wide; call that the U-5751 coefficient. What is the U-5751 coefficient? 16.9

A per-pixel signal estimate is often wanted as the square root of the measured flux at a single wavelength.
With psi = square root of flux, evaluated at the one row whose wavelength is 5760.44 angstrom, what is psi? 4.17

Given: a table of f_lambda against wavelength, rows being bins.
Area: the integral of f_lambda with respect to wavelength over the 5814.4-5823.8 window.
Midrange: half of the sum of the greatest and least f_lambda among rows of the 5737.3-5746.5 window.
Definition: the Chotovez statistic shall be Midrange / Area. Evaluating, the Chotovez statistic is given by 0.107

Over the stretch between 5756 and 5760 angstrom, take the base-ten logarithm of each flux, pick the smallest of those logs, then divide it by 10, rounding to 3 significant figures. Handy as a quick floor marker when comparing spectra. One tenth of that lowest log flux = 0.123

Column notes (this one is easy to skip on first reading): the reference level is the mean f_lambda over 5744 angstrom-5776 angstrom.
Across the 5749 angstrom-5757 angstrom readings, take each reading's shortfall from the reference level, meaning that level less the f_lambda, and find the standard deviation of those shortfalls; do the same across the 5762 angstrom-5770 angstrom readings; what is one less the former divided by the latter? 0.72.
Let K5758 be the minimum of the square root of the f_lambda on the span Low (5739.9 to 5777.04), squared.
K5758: 16.8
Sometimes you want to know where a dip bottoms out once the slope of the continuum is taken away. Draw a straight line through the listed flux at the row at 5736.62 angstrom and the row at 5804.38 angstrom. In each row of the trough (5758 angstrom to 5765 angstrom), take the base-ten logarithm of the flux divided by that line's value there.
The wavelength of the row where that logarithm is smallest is 5759.11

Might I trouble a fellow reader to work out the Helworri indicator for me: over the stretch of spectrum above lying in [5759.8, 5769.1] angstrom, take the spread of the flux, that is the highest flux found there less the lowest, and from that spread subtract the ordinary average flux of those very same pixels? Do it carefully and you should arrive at -16.9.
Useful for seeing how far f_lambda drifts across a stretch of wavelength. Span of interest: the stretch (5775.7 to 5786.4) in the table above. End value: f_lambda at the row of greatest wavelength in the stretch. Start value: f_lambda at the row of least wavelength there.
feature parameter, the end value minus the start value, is -1.0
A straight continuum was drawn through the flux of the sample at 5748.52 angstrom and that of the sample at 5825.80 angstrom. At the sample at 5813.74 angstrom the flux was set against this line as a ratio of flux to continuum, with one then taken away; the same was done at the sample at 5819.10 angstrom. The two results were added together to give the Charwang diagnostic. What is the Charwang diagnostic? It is -0.01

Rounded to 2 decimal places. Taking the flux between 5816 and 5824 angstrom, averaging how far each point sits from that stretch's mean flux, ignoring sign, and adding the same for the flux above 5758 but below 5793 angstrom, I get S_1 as 0.73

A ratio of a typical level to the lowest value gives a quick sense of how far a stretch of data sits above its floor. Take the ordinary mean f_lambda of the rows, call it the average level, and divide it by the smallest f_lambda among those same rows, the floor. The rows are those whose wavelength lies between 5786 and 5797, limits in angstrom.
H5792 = 1.04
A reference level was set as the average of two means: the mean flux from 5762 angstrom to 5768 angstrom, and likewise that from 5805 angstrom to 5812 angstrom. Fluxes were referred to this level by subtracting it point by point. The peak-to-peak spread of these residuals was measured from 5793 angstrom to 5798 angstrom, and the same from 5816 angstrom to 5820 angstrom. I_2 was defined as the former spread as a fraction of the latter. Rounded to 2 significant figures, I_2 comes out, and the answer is 3.7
